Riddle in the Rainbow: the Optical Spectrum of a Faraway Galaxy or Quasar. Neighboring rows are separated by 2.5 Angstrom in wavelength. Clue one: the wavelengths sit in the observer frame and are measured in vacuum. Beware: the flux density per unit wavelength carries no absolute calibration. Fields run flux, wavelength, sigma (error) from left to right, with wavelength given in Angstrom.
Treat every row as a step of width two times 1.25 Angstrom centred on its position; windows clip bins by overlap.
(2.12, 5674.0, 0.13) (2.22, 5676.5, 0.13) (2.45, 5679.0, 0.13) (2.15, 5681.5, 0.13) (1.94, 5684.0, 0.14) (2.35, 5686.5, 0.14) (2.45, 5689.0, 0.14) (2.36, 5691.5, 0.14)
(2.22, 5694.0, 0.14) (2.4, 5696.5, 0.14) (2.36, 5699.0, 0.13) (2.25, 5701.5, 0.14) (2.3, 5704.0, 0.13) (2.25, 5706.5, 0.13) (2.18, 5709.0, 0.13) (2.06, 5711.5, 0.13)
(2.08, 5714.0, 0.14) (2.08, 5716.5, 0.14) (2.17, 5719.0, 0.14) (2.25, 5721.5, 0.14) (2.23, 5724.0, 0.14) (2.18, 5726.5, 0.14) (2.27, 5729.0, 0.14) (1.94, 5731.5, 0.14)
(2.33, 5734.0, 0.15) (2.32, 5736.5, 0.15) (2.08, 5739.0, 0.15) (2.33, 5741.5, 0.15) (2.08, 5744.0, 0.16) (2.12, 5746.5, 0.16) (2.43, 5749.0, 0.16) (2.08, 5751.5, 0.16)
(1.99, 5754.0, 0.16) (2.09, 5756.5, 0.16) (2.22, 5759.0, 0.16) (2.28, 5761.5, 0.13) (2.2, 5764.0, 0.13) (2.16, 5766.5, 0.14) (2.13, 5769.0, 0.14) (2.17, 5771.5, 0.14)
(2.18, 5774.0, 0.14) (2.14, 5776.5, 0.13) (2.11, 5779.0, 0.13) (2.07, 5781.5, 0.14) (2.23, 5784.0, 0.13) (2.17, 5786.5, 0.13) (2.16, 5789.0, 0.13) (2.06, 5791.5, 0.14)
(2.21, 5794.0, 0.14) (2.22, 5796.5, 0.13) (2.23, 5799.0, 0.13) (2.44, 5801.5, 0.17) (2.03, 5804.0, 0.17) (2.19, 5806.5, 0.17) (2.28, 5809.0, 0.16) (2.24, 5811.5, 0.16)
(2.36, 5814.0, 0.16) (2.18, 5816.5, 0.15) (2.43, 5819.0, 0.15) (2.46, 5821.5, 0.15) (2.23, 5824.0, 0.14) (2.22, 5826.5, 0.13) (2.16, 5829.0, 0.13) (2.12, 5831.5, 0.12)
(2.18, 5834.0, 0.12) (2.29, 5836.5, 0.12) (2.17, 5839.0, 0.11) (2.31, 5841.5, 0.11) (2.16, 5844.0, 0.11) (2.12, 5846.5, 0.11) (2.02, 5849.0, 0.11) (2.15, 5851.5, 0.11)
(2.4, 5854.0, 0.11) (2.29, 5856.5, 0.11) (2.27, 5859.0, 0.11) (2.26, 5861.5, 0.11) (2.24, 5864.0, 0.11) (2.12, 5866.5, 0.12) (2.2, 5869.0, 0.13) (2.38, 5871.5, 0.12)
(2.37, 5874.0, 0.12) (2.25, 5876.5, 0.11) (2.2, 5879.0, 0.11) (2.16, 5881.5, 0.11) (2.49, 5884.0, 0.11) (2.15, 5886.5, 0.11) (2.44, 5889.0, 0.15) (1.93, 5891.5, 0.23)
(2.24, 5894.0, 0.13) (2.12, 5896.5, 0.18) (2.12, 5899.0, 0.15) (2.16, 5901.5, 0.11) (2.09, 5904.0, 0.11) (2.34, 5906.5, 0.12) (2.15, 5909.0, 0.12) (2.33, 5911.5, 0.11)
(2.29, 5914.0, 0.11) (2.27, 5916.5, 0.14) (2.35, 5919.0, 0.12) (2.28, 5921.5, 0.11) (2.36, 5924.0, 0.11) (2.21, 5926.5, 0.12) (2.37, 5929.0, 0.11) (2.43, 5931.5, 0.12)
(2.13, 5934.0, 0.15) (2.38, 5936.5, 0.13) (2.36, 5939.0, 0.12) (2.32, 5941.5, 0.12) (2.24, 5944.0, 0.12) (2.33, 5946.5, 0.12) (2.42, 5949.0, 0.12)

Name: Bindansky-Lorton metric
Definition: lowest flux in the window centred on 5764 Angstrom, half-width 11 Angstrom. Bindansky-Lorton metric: 1.99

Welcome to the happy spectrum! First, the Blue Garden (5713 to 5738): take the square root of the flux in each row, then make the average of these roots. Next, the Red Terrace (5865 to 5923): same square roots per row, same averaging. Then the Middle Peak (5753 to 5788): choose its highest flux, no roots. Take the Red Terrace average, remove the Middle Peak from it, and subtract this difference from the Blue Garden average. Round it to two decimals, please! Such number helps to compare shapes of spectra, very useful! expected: 2.26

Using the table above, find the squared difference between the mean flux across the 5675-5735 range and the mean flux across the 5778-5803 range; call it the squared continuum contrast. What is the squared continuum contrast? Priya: 0.0014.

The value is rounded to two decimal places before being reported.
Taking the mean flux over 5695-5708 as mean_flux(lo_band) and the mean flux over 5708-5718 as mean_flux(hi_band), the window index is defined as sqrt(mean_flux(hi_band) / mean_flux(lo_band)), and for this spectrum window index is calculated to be 0.95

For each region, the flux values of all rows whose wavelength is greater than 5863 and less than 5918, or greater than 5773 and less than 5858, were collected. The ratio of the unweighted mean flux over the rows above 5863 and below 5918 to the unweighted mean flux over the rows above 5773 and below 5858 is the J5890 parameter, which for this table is 1.01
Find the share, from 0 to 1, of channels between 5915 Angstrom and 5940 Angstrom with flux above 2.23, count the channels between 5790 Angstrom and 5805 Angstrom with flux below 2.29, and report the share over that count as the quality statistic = 0.16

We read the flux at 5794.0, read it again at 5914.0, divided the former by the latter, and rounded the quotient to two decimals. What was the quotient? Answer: 0.97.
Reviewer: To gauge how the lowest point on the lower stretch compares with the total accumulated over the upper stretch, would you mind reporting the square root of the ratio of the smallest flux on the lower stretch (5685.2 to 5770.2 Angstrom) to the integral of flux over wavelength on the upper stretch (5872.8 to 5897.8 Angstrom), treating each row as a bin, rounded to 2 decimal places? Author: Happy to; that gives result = 0.19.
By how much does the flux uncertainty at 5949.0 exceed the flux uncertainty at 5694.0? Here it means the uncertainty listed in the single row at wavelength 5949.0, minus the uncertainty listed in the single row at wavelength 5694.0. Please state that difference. -0.020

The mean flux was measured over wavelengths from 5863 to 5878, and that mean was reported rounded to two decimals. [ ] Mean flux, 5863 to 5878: 2.26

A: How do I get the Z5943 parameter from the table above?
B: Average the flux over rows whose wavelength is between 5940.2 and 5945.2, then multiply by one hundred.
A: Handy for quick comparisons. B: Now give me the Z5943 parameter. 228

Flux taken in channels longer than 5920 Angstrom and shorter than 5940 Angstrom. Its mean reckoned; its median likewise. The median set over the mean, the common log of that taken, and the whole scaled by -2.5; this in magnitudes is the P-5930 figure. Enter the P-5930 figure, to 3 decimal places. -0.021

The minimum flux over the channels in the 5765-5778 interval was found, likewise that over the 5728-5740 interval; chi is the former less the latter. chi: 0.19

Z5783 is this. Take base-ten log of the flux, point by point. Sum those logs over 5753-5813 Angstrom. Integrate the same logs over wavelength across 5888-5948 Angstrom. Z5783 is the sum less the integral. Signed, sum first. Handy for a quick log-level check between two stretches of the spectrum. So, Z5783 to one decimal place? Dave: -13.1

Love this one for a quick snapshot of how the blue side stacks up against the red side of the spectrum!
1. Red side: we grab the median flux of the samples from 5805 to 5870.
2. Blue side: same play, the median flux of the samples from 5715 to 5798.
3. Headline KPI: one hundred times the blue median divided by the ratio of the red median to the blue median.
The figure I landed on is 212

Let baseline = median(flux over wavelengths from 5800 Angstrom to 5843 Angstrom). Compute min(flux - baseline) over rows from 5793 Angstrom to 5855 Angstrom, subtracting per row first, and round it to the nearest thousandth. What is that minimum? -0.210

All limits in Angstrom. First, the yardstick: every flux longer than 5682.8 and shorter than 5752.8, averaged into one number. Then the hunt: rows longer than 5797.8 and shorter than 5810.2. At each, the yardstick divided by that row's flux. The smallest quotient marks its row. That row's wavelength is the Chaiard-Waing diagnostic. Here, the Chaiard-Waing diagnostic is 5801.5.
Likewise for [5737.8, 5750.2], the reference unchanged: 5749.0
